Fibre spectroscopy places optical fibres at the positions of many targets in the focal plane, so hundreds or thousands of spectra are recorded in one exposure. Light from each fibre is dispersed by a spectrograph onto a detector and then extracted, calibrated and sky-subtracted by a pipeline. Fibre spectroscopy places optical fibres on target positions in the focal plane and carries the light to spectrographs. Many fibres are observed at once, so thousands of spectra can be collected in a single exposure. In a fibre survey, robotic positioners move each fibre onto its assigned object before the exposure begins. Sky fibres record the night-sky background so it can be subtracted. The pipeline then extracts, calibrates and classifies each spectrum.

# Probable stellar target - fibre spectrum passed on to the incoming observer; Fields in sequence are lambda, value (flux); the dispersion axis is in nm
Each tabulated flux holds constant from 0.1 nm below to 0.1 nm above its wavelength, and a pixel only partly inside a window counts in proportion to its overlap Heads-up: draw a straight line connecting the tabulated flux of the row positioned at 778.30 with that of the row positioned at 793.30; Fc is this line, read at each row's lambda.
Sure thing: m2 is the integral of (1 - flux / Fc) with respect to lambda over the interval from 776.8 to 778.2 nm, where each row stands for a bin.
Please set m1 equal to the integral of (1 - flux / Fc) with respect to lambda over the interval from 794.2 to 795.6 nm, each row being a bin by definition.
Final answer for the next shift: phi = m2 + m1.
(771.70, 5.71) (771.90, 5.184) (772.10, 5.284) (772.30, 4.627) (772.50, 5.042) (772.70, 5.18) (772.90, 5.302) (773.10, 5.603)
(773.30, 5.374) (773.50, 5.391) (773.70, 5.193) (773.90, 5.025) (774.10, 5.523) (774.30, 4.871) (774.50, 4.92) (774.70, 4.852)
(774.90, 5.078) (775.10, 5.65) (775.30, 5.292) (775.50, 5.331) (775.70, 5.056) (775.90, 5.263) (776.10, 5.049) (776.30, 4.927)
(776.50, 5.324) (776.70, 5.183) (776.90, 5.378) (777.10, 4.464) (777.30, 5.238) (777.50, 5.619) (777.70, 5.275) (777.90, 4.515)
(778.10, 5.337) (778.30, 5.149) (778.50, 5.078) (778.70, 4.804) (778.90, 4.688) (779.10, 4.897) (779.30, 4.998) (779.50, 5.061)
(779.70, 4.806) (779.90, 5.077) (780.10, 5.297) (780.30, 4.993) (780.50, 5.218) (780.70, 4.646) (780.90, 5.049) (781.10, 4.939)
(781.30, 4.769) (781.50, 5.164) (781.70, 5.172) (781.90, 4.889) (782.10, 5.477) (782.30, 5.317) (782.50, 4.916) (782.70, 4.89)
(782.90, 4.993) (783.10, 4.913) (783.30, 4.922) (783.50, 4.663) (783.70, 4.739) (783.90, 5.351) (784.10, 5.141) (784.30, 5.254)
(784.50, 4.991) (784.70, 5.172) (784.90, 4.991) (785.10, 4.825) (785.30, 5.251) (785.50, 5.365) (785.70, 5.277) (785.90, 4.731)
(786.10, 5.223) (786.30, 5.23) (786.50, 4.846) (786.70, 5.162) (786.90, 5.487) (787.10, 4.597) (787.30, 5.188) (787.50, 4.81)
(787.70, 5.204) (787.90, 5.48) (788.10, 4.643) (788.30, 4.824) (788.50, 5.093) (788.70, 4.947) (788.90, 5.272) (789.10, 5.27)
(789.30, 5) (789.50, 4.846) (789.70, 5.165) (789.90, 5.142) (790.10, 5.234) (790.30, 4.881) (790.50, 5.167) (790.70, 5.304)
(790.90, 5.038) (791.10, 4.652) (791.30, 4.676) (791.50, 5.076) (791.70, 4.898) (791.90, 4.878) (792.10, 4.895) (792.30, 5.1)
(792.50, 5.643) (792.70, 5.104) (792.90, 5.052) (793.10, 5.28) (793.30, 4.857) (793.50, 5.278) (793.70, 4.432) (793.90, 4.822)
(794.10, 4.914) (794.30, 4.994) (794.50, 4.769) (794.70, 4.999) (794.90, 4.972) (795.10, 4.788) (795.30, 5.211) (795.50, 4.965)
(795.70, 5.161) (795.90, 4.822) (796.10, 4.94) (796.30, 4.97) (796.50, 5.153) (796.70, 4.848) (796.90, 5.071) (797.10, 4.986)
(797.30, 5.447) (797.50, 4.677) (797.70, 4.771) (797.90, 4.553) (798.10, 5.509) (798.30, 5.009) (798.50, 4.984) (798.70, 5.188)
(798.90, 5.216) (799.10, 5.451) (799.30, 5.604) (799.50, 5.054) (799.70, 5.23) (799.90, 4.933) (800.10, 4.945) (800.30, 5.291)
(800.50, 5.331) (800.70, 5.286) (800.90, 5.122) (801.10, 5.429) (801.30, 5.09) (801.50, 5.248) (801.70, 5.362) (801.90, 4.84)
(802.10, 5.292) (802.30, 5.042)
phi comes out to -0.03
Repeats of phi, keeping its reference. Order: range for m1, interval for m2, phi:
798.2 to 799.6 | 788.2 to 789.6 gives -0.16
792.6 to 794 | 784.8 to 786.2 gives -0.06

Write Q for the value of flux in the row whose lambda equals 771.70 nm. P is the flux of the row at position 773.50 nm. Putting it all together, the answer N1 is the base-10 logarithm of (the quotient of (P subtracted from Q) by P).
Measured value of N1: -1.23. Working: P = 5.391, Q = 5.71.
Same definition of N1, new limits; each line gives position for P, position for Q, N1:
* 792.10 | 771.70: -0.78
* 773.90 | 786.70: -1.56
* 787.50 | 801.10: -0.89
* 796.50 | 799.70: -1.83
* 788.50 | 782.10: -1.12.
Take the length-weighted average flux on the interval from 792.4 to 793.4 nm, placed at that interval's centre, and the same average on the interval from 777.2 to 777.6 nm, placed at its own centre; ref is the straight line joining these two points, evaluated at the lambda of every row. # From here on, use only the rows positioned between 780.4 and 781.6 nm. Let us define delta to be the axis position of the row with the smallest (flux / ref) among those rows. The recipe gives 780.70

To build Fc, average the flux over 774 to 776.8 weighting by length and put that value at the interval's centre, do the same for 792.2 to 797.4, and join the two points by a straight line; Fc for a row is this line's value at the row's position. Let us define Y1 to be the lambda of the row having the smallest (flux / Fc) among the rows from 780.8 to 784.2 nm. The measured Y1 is 783.50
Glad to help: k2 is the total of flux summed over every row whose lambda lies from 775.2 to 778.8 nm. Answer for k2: 92.3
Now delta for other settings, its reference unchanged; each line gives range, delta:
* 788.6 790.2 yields 789.50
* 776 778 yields 777.10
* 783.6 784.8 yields 783.70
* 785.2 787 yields 785.90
